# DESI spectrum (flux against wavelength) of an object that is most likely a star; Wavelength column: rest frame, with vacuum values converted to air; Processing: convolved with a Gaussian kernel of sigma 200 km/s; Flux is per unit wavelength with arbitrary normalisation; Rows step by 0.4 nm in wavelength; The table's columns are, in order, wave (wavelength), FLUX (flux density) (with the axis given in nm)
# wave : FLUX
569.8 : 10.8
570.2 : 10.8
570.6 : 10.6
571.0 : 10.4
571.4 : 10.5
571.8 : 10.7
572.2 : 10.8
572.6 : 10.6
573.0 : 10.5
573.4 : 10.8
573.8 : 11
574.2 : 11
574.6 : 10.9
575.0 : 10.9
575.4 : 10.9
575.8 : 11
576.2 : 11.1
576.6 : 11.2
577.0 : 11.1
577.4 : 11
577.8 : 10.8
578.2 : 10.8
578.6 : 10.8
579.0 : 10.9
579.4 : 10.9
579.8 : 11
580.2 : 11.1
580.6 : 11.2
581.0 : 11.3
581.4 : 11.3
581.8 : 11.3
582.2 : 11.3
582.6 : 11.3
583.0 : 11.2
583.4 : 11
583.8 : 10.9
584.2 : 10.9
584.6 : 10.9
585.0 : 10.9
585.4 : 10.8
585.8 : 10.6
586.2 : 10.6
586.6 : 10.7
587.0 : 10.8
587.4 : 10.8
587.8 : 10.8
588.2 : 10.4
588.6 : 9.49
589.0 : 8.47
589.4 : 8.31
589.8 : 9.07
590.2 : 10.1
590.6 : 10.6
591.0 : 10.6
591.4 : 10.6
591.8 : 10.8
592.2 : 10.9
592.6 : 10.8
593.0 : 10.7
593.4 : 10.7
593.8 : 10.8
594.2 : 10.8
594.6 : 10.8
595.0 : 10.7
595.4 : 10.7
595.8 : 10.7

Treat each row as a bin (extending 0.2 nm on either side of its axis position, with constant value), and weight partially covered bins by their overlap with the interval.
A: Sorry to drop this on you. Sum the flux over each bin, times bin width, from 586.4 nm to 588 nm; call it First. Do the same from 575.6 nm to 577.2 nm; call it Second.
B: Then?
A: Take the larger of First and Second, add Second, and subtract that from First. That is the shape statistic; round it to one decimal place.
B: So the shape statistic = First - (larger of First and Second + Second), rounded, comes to -18.3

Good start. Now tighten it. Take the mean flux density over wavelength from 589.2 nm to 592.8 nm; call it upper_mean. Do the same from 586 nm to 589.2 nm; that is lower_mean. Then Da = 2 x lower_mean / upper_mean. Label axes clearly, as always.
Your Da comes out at 2.01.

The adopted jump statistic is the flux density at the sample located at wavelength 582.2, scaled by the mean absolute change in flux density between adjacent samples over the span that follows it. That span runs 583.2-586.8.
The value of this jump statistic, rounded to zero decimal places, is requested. 181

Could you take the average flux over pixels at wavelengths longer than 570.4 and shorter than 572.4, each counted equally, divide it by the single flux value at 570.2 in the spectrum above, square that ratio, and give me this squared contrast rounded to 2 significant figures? 0.96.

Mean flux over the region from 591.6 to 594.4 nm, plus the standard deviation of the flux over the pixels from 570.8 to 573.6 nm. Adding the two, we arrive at 10.9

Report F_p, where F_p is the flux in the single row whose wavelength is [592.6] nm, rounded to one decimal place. 10.8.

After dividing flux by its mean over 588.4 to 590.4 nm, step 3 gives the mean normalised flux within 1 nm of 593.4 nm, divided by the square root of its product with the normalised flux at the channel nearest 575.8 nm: 0.99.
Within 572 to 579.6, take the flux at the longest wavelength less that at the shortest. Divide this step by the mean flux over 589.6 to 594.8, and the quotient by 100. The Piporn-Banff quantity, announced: 0.0001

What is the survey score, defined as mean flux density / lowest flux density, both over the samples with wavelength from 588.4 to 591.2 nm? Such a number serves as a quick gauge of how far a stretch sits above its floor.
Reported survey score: 1.15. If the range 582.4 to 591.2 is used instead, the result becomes 1.25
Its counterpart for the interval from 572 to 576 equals 1.03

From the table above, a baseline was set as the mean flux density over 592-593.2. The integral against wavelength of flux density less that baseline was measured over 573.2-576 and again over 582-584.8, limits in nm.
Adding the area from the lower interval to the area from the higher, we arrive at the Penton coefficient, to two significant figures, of 1.1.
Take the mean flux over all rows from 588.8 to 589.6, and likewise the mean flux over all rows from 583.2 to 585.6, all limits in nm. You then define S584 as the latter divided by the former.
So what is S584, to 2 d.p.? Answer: 1.30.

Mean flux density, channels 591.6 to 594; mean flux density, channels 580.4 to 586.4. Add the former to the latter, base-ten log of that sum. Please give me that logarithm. 1.34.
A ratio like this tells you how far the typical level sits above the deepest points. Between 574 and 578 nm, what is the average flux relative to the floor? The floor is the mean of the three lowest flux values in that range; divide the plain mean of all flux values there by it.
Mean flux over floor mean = 1.01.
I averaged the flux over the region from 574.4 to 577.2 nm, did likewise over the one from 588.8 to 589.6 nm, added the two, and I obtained 19.4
